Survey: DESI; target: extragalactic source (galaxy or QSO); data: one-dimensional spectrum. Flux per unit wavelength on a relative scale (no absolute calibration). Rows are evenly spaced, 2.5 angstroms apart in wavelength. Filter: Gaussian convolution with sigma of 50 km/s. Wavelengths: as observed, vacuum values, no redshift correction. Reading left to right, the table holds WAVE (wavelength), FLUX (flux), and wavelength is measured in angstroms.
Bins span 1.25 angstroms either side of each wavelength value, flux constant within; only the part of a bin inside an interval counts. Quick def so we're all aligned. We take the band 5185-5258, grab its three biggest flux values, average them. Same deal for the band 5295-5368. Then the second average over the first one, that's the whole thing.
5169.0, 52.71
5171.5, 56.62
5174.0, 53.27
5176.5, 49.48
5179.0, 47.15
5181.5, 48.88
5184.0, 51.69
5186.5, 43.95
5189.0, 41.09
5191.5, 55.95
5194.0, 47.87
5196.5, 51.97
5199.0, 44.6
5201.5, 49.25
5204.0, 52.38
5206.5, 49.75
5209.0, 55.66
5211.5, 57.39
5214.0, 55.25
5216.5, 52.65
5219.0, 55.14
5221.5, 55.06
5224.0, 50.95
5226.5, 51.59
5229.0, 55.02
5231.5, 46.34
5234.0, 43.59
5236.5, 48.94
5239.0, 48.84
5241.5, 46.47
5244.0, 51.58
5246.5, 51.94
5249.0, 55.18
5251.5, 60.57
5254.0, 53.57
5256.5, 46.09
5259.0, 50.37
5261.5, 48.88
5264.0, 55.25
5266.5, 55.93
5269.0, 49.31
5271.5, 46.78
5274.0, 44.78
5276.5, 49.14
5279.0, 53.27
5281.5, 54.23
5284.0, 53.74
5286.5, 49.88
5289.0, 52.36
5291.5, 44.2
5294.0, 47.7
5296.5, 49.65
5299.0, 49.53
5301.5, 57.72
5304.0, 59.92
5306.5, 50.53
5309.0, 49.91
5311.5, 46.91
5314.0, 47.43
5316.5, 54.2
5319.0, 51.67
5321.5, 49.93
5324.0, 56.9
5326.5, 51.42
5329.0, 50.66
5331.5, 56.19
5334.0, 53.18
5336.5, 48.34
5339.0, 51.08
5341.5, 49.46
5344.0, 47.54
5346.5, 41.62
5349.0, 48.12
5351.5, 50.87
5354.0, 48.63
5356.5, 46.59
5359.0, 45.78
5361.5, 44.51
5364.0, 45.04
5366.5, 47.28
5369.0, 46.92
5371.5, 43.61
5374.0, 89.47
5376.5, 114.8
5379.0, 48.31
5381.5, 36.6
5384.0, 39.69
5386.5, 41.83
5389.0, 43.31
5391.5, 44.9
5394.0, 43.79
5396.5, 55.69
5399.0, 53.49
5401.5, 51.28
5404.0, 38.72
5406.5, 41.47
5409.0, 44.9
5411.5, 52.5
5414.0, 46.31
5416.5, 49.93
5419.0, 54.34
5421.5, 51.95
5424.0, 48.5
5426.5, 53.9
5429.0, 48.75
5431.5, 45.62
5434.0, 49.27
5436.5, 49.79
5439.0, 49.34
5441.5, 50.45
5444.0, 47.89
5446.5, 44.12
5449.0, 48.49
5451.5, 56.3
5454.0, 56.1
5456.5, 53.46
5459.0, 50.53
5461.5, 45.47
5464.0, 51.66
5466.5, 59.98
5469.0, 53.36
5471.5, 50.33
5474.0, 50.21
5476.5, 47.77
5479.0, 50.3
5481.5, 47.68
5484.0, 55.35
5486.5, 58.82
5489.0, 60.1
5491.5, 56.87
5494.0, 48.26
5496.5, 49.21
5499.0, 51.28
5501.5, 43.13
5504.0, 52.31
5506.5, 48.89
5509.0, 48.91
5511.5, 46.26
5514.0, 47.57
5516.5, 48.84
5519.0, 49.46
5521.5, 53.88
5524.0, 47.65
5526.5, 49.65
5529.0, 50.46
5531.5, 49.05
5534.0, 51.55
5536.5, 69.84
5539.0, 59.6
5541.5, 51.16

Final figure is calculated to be 1.00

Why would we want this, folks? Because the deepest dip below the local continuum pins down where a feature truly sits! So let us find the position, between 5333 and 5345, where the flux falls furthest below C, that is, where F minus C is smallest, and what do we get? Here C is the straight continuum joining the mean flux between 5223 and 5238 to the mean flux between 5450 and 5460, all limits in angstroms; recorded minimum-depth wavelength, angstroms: 5344.0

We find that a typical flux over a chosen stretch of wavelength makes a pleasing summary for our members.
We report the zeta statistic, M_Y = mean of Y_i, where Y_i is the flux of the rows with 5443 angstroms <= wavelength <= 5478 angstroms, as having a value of 51.1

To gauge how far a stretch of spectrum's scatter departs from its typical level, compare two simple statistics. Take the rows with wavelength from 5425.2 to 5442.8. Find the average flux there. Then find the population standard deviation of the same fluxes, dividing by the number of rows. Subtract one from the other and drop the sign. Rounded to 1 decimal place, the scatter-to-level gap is 47.3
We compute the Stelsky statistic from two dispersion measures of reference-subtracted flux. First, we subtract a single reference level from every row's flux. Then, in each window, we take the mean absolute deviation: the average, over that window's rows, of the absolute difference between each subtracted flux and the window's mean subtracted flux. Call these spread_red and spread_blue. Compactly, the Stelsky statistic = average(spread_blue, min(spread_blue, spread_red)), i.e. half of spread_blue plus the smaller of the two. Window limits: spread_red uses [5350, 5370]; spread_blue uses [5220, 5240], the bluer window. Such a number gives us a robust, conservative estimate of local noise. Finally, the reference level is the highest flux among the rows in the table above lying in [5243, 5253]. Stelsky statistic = 2.3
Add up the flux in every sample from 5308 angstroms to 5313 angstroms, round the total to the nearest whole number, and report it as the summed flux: 97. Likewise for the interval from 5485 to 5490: 119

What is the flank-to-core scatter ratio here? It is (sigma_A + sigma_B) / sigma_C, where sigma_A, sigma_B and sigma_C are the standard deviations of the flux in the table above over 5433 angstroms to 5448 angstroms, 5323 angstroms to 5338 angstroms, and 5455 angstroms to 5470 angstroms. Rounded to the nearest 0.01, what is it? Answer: 1.19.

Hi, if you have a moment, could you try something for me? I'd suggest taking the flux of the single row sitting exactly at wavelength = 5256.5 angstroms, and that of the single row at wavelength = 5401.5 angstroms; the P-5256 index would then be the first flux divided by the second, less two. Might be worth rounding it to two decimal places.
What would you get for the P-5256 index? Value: -1.10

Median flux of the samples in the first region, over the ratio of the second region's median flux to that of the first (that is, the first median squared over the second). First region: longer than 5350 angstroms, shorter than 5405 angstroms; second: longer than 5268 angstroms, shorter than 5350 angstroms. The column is 43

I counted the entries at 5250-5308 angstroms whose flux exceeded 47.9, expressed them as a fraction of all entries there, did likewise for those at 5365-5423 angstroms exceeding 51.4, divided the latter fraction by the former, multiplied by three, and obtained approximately 1.17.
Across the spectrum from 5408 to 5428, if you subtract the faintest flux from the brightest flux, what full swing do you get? 9.4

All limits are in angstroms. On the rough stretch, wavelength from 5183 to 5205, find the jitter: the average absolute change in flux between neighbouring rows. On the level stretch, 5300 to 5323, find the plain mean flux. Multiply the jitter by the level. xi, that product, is 343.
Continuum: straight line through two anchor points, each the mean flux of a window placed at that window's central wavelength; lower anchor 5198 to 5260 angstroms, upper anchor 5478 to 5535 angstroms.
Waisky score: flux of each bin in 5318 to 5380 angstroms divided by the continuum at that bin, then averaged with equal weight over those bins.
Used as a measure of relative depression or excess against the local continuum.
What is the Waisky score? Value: 1.04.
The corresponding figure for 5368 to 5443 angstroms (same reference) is 1.00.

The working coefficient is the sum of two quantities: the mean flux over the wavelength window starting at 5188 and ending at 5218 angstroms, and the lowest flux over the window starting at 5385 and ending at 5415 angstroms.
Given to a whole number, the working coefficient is 90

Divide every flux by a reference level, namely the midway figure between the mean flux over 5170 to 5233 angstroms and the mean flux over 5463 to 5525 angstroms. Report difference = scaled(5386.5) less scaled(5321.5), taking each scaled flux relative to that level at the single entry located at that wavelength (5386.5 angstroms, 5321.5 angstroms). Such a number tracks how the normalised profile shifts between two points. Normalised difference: -0.16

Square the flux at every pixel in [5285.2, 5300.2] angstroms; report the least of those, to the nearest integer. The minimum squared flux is 1954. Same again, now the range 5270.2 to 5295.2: 1954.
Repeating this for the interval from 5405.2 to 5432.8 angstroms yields 1720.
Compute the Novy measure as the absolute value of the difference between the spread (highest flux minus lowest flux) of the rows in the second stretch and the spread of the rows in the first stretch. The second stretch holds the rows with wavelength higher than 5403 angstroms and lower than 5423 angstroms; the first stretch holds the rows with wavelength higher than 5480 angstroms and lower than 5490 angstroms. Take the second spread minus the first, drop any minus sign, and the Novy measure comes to 3.2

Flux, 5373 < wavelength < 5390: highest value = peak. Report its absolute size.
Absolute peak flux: 115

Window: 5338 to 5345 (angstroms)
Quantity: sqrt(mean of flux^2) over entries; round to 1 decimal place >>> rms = 49.4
